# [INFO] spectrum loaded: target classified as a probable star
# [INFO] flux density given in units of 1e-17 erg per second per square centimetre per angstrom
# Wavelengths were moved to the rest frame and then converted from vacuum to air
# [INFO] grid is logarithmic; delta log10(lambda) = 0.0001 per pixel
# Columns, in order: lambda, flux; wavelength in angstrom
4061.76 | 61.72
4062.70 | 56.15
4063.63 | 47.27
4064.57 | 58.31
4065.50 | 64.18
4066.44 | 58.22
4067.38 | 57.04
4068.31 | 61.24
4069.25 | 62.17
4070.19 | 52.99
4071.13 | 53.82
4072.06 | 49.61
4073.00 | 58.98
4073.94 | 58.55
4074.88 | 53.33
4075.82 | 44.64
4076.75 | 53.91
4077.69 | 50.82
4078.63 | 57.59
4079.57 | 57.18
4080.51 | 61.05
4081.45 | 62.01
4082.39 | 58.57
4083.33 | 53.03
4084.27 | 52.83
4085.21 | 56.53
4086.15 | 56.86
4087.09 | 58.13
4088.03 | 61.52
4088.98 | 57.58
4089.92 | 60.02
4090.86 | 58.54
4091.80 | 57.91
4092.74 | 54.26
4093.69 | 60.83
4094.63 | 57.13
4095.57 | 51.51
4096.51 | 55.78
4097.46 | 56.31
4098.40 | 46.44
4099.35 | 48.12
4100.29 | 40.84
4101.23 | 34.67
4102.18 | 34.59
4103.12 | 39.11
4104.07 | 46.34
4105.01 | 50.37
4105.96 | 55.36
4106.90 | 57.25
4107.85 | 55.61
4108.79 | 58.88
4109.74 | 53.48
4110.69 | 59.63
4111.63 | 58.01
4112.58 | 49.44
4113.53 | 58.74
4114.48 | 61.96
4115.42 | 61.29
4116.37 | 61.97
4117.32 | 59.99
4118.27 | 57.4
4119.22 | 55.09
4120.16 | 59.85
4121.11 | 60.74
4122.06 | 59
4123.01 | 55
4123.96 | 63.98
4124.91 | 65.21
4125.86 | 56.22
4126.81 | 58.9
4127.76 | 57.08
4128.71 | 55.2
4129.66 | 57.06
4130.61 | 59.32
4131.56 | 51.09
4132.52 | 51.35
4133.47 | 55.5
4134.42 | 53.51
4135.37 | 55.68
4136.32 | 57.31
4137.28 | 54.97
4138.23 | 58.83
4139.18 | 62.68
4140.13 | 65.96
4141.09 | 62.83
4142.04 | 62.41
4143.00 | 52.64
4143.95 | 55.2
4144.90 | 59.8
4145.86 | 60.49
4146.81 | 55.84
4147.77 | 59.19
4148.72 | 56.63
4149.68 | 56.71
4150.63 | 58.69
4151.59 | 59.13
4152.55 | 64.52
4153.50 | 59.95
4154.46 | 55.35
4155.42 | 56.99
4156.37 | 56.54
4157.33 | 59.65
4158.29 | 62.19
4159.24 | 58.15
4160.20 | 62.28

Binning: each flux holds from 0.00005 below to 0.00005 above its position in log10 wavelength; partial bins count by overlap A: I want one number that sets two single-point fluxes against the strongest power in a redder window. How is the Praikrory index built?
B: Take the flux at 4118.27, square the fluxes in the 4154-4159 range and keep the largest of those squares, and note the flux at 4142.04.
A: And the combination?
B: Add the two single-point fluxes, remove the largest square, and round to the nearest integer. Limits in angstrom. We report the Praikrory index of -3748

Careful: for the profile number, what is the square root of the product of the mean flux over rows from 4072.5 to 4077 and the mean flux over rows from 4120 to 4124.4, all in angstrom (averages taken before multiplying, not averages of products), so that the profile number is 56.7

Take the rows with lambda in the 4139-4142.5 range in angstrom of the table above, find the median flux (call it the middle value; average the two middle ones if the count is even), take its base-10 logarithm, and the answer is 1.80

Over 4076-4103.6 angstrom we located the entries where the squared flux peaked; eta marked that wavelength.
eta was 4081.45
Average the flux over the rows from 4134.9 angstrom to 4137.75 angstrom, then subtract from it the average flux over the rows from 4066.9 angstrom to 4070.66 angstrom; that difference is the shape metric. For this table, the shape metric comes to -2.4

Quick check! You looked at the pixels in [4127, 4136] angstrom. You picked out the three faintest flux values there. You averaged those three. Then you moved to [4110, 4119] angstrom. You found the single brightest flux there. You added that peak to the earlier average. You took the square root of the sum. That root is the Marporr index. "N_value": 10.7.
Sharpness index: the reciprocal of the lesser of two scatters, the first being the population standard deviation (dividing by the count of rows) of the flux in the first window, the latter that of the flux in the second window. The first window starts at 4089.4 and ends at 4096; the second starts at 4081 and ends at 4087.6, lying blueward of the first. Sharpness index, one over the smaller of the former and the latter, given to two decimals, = 0.34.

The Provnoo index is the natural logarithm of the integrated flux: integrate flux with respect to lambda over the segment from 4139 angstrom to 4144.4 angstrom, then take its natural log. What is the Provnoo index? 5.8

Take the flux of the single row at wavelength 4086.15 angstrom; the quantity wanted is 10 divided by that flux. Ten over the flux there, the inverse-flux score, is 0.176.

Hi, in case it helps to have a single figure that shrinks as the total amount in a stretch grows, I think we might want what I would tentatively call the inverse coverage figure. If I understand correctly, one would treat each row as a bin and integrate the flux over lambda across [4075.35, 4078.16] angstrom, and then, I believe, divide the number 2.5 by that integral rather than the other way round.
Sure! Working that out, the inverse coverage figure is 0.0178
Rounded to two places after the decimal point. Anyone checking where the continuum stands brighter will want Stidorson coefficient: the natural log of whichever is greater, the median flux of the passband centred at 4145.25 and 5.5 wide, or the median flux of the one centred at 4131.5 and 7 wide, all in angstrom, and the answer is 4.05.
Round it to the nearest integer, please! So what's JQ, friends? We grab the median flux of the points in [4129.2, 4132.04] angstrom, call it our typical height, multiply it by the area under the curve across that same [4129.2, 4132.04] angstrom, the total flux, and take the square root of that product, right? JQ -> 95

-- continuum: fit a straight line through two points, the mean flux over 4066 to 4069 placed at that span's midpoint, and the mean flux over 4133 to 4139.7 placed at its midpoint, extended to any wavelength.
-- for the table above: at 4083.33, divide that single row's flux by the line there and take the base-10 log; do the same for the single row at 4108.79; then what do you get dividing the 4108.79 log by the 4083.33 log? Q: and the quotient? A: -0.2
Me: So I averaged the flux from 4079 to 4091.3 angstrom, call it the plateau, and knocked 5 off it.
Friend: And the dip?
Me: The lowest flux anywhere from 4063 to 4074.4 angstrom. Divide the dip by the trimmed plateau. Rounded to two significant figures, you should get 0.89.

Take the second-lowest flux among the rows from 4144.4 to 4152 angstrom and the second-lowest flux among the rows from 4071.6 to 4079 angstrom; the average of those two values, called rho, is 53.1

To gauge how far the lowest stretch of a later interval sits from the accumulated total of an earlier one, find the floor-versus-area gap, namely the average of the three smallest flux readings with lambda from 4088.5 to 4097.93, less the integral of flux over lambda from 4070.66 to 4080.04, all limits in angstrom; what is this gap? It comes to -451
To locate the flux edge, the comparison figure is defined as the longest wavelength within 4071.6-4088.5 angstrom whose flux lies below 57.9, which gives 4086.15 angstrom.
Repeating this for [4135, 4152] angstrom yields 4149.68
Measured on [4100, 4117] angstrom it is 4112.58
